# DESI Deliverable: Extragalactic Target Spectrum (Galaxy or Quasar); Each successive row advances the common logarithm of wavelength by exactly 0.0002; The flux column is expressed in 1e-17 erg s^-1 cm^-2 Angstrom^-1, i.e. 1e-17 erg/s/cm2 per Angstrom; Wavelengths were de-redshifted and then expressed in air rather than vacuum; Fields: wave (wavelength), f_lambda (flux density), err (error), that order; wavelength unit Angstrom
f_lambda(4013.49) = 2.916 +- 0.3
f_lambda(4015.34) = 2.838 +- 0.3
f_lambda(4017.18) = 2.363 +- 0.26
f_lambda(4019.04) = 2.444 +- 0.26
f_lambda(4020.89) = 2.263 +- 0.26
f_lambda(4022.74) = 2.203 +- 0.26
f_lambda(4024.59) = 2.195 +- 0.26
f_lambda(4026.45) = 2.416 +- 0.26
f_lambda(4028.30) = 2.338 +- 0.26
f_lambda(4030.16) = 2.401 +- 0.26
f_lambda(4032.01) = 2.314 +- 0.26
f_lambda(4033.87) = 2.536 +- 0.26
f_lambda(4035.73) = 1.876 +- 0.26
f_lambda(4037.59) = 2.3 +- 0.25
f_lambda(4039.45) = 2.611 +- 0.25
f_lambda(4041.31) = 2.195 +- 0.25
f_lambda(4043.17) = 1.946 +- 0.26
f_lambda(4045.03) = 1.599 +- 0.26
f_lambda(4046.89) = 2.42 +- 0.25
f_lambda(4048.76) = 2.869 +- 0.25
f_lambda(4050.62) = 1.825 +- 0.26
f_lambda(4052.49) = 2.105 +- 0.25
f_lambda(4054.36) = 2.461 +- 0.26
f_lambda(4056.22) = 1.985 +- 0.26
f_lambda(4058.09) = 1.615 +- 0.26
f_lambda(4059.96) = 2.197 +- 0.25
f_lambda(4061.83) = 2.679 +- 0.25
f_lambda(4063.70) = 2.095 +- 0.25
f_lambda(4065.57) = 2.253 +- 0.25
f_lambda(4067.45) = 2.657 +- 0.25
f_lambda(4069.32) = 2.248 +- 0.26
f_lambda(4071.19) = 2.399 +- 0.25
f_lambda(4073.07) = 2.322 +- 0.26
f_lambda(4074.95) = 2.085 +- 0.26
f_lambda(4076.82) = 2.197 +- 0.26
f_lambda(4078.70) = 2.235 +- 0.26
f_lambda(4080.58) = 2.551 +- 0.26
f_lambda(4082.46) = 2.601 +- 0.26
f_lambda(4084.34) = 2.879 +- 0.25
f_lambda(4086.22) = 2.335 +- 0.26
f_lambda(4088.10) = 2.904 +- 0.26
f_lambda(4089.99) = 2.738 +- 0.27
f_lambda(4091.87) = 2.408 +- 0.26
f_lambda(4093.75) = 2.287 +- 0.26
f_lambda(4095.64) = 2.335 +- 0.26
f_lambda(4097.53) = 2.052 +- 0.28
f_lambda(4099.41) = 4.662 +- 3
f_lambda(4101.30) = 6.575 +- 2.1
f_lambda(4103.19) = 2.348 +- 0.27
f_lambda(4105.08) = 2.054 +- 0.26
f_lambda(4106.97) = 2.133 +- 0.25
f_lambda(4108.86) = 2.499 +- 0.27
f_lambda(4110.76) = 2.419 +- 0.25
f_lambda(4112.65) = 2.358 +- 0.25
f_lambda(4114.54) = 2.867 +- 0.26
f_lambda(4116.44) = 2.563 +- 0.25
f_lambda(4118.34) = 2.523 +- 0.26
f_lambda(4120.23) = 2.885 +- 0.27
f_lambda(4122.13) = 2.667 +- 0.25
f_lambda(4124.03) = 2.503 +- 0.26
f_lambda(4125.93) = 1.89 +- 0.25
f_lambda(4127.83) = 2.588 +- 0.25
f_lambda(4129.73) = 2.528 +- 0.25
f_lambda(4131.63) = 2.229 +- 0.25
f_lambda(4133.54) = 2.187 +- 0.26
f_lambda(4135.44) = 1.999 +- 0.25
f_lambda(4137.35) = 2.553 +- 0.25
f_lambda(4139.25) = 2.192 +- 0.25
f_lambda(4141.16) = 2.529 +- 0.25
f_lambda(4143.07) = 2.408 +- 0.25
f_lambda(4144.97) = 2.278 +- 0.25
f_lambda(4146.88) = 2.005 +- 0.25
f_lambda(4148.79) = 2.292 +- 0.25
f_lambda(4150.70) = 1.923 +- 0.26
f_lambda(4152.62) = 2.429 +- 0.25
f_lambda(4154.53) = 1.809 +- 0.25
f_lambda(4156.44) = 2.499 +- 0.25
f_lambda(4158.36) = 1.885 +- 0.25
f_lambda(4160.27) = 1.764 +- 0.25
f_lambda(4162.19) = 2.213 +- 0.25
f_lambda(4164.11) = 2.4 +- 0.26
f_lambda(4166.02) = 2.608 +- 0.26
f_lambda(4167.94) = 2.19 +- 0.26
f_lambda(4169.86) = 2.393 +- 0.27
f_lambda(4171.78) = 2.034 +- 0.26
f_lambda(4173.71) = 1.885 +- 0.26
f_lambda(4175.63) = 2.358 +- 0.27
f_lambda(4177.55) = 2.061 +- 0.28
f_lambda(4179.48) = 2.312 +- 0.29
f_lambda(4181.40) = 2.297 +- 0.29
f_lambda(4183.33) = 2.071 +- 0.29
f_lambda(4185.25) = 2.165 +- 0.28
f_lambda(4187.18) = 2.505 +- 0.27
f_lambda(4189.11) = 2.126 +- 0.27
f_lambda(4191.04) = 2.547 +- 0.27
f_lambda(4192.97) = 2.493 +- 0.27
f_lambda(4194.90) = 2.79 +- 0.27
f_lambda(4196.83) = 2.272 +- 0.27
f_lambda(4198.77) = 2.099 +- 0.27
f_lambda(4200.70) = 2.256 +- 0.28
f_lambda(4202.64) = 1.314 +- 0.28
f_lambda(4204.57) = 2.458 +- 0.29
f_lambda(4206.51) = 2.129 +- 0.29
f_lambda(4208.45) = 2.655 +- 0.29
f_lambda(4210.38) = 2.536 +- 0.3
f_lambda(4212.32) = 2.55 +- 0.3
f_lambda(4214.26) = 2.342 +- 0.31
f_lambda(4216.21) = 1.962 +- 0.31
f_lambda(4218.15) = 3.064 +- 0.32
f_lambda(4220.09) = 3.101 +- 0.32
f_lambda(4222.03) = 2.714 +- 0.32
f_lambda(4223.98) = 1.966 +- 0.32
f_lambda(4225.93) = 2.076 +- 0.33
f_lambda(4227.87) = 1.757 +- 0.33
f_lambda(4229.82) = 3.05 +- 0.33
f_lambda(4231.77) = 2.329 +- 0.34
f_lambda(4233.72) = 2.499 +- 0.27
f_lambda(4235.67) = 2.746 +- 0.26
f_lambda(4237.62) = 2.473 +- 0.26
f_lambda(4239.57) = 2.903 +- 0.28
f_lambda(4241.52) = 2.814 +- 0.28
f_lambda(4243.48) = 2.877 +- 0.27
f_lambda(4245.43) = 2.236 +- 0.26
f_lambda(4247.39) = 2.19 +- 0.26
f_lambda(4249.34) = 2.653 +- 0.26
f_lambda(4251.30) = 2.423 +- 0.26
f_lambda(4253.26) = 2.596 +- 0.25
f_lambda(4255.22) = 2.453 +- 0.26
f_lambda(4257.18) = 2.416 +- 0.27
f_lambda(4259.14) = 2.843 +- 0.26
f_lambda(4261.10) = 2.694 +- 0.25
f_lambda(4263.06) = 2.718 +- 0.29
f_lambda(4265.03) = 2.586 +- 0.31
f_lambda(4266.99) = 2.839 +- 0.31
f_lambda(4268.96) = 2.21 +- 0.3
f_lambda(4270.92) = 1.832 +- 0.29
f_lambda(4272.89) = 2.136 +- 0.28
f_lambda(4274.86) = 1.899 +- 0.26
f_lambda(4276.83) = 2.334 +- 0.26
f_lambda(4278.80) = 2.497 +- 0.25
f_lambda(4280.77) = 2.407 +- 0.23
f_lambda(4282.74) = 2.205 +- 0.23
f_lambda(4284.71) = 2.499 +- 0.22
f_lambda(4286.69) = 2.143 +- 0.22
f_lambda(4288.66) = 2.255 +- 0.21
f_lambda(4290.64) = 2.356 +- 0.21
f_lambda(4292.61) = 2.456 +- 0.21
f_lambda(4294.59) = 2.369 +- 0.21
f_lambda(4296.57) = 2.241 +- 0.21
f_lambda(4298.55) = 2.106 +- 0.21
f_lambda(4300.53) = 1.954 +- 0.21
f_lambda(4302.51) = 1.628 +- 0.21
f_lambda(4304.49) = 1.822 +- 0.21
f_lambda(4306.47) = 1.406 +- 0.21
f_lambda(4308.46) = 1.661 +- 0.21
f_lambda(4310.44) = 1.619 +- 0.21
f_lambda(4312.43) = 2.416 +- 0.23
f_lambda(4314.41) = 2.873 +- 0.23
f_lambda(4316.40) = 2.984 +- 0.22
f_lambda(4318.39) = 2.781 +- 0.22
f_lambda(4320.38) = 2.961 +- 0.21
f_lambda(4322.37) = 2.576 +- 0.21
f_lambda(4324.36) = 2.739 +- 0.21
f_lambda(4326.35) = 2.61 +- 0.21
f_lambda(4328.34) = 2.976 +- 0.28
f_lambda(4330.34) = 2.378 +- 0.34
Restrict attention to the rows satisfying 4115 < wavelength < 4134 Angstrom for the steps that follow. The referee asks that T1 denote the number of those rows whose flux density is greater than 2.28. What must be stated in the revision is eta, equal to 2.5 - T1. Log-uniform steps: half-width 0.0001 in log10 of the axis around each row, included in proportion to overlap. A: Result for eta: -4.5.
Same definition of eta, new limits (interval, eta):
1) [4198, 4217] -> -2.5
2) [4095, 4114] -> -4.5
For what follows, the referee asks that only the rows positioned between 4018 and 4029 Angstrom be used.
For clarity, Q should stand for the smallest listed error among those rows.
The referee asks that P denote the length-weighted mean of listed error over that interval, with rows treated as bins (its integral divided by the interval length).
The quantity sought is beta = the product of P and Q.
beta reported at 0.068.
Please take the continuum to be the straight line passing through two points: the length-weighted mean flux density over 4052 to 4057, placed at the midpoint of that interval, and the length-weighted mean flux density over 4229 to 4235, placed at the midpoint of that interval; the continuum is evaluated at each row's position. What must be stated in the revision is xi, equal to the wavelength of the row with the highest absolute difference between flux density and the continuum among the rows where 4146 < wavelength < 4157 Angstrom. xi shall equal 4154.53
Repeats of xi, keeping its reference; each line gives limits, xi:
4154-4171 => 4160.27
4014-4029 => 4015.34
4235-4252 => 4247.39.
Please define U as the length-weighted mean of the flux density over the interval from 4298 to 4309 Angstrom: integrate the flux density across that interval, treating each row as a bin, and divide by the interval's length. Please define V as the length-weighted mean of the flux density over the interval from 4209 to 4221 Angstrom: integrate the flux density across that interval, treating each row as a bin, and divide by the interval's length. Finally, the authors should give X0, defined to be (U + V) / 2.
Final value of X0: 2.2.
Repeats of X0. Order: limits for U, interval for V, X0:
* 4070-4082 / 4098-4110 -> 2.8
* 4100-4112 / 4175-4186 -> 2.6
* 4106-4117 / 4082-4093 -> 2.6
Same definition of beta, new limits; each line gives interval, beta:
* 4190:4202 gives 0.073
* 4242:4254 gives 0.065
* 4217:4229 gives 0.103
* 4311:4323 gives 0.046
